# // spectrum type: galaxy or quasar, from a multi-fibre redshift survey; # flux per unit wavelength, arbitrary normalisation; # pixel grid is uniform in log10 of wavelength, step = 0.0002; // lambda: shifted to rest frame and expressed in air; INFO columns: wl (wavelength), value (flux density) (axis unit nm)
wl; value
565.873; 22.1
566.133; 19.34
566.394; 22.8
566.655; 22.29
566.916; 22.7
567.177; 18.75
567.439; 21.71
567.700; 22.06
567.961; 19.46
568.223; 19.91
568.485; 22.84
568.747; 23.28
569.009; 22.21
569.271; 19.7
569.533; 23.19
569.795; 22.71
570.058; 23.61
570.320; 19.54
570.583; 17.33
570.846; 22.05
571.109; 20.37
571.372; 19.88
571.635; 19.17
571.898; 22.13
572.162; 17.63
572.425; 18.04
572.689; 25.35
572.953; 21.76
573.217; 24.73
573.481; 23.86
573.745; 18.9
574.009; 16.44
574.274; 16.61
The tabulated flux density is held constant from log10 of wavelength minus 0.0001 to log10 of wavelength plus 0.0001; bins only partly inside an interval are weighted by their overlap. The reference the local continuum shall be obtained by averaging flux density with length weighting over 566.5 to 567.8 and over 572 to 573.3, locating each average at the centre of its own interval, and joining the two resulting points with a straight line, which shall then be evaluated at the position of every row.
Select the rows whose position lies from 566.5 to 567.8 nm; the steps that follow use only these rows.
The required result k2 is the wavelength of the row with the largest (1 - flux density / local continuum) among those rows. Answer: 567.177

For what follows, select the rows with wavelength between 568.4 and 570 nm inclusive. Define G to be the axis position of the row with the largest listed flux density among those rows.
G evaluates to 568.747 nm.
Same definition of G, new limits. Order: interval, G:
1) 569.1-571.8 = 570.058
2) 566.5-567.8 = 566.916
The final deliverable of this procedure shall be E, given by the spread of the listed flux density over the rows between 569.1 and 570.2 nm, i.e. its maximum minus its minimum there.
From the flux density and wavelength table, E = 3.9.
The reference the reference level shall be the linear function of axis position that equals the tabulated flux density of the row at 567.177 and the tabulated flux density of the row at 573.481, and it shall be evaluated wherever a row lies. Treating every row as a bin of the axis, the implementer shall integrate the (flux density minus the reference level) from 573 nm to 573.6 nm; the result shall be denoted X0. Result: 0.1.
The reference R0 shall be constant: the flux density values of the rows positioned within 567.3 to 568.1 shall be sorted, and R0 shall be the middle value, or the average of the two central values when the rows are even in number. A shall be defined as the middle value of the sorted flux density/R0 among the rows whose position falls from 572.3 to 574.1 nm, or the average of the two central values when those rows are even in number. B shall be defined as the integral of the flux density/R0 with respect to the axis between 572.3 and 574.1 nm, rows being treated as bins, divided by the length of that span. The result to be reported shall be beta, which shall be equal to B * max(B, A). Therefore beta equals 0.99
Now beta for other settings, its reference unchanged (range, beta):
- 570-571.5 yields 0.88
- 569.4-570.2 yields 1.14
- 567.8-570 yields 1.04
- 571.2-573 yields 0.89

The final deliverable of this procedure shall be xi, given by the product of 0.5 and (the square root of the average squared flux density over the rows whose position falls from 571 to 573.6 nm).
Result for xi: 10.72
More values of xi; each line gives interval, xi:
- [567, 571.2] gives 10.62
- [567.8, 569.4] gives 10.65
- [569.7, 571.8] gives 10.34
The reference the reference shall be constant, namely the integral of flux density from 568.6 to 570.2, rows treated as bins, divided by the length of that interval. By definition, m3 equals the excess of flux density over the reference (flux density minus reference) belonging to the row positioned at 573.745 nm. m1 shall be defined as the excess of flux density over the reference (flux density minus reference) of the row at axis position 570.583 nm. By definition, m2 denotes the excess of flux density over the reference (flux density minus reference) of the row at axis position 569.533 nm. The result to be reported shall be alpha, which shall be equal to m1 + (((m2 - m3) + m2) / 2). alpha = -3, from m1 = -5.1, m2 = 1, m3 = -3.5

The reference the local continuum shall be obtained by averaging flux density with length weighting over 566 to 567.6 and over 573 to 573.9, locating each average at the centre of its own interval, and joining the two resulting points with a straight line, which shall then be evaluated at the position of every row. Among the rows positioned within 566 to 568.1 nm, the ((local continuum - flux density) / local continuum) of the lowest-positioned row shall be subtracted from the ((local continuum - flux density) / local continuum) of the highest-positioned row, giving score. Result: 0.01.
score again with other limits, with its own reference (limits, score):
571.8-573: 0.02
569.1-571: -0.10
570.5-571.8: -0.08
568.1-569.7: -0.14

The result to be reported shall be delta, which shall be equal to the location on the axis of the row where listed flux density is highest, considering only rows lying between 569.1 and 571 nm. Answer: 570.058 nm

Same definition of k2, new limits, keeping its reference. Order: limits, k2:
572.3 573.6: 572.425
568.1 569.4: 569.271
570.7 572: 571.635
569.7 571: 570.583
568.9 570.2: 569.271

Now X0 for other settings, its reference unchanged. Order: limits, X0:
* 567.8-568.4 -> 0.3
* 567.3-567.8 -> 1.4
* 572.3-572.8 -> -0.8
